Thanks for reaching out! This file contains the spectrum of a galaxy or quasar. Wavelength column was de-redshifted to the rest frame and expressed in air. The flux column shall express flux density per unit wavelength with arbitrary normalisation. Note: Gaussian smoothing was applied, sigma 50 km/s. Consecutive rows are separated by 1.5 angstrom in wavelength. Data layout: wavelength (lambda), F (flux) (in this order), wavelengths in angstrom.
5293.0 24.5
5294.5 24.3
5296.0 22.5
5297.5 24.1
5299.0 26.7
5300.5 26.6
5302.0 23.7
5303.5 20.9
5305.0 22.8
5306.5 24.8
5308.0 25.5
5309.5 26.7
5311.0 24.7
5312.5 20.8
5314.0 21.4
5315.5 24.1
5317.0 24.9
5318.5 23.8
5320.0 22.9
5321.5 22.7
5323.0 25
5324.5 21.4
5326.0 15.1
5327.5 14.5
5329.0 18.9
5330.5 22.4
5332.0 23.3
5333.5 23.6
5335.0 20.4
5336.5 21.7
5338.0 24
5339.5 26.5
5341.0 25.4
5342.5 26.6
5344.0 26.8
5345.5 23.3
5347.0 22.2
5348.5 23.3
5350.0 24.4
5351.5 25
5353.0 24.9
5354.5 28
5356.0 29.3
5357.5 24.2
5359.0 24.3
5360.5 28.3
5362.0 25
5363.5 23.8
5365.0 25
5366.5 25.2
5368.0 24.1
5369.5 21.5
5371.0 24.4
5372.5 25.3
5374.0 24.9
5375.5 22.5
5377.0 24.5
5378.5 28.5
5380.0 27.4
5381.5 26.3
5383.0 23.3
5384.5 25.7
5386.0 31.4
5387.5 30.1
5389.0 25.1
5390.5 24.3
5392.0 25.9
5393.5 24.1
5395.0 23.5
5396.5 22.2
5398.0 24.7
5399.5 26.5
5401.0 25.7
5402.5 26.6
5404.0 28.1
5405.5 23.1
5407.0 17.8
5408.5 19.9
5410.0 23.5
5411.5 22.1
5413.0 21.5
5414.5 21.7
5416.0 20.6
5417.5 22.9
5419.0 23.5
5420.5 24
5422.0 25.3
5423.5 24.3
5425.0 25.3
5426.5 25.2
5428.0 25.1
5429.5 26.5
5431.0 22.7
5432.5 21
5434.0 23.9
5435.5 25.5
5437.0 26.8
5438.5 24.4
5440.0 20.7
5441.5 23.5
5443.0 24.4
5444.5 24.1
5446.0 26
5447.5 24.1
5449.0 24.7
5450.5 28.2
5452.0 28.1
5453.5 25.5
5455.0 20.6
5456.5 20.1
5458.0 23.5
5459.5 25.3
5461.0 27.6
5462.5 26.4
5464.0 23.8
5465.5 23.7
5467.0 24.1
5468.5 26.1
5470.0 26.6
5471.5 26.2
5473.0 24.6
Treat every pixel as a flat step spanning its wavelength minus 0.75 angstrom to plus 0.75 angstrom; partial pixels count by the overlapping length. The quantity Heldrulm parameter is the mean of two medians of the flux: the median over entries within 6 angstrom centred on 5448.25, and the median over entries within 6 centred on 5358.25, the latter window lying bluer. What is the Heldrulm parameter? 25.8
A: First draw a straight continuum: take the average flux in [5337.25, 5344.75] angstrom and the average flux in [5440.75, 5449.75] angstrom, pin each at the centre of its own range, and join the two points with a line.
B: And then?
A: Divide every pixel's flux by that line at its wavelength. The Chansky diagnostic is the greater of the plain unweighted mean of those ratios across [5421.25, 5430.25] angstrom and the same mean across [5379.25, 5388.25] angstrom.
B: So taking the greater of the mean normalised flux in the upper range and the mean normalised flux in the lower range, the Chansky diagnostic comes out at 1.08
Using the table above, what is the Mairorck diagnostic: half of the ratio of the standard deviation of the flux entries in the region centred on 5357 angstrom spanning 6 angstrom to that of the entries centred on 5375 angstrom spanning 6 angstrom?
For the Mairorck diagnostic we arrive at 1.04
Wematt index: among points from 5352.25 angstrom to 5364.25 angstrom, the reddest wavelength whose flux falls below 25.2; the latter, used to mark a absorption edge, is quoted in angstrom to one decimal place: 5363.5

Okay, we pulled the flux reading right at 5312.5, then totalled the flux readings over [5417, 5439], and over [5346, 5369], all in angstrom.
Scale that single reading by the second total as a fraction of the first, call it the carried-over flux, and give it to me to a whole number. 21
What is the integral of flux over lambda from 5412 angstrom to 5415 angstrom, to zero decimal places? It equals 65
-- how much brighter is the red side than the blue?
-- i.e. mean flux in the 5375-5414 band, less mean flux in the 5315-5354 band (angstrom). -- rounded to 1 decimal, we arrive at 1.8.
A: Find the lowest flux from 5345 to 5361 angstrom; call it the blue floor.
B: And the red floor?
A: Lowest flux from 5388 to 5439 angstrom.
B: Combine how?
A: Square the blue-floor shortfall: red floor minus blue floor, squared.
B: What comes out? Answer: 19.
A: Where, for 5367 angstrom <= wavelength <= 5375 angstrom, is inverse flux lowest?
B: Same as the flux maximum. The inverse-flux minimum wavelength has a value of 5372.5 angstrom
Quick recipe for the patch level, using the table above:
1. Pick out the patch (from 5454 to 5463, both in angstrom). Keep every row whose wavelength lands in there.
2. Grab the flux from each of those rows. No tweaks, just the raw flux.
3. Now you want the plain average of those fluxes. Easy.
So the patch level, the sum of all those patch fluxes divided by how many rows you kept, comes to 23.9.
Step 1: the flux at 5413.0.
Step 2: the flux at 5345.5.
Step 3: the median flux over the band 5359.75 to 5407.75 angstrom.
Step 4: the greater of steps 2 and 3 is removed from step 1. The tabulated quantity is -3.5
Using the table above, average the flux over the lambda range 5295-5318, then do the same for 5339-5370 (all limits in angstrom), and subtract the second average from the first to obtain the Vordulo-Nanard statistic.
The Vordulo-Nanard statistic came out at -1.1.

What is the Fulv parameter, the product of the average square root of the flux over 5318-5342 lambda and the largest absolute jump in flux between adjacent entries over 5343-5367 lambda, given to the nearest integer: 24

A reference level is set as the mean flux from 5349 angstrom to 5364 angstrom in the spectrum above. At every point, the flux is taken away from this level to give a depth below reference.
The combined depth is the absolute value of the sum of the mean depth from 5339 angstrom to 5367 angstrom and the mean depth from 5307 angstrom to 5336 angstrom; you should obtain 4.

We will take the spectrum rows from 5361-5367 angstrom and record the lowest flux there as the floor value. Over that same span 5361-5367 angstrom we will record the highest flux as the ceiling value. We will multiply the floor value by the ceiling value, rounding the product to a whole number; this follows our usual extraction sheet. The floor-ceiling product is 600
